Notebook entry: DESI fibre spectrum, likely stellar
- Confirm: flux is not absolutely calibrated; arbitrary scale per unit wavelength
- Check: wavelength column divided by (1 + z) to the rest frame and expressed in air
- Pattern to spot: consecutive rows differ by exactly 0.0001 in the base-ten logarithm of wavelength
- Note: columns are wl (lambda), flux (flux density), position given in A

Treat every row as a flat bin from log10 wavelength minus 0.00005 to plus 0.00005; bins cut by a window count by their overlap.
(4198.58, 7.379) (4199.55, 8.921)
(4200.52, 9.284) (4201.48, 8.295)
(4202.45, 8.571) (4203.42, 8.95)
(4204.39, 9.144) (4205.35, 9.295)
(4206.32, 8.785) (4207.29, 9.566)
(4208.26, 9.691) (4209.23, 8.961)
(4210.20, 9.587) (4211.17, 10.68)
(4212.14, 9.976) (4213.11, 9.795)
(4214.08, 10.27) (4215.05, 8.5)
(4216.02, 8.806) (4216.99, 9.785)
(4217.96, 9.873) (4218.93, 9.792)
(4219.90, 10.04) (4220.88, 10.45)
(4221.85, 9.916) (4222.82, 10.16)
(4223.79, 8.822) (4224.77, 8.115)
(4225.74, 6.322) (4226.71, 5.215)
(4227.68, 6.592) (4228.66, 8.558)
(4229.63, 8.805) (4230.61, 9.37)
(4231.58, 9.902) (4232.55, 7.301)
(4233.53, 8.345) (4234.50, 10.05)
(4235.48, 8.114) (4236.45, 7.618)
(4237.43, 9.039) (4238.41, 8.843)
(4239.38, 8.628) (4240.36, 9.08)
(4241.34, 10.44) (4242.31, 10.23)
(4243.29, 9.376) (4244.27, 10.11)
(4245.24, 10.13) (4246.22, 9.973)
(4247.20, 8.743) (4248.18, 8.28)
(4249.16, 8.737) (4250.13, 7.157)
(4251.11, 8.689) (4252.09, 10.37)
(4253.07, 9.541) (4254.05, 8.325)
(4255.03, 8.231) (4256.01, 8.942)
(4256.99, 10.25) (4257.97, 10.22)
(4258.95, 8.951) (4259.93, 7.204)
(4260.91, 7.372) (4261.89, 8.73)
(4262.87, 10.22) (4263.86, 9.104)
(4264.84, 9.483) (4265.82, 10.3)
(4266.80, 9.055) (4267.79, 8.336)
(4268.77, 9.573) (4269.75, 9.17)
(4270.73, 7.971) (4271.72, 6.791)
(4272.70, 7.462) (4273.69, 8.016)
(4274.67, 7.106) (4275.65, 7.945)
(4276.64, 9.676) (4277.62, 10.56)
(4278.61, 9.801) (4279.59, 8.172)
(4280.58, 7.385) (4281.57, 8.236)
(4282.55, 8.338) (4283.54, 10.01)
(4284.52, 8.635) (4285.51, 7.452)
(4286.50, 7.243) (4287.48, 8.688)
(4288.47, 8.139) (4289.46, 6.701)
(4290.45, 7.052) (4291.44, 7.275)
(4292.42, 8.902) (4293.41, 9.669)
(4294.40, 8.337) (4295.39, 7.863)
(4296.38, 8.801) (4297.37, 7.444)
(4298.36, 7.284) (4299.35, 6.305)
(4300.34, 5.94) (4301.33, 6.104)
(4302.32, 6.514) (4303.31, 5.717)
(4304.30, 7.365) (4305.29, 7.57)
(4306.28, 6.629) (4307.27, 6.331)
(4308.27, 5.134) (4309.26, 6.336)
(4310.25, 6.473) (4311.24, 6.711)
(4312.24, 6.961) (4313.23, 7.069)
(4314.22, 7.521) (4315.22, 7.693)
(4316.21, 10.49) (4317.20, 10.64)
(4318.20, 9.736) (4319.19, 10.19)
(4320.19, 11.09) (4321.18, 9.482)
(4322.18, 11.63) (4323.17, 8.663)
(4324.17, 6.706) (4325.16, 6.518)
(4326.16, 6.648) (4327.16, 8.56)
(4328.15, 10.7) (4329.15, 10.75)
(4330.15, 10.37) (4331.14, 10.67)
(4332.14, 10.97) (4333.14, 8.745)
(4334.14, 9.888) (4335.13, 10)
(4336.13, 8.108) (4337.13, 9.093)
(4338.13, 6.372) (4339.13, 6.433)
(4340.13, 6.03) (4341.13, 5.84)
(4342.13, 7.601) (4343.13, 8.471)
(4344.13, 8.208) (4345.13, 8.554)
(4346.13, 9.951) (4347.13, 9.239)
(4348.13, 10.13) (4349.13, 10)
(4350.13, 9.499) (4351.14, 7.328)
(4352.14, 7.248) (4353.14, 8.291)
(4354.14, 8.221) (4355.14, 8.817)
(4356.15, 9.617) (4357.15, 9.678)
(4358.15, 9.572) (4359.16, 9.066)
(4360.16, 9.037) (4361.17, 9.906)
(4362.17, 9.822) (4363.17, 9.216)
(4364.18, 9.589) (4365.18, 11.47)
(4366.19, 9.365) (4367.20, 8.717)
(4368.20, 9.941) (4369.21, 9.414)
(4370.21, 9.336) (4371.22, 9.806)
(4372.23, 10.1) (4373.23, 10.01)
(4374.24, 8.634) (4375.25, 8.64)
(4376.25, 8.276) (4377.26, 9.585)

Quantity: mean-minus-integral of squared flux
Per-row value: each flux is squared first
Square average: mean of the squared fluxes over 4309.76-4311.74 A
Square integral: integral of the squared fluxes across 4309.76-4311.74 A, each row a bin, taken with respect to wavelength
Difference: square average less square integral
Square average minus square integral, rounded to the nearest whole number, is -43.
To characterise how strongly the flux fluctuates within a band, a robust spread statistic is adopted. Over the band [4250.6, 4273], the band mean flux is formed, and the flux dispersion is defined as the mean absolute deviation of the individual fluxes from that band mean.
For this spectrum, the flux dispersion 0.84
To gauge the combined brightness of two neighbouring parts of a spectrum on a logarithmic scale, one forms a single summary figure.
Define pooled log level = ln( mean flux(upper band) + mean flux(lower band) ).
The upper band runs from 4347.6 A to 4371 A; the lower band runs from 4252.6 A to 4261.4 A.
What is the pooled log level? 2.89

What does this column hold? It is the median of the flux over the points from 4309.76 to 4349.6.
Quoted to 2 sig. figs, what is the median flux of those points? 8.7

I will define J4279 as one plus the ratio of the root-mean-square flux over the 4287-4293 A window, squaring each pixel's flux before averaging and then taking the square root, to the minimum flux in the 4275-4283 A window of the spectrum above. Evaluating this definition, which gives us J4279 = 2.06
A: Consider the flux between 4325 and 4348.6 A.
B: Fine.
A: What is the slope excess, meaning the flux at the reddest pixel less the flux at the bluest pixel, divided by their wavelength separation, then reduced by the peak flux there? -10.8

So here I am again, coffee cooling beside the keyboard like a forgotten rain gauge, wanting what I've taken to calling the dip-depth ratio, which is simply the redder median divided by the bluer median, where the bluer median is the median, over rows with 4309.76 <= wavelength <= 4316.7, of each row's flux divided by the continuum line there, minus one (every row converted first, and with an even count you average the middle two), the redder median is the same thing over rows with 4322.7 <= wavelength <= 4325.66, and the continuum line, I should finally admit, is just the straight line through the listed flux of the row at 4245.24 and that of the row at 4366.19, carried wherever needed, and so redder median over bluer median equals 1.1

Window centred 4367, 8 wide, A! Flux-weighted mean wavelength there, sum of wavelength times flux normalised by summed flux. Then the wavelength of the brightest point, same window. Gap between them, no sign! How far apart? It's 1.5 A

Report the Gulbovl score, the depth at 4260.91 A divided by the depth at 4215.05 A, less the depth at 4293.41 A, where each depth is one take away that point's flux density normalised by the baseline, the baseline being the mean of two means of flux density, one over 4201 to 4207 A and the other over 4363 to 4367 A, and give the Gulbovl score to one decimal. 2.3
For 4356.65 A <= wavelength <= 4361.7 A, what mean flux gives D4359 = 9.5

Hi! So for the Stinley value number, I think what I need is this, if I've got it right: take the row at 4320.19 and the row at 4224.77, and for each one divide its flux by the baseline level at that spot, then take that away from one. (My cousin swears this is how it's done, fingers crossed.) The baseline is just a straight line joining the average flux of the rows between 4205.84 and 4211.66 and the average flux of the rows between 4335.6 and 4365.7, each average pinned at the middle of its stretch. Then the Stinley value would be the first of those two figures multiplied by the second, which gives -0.035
